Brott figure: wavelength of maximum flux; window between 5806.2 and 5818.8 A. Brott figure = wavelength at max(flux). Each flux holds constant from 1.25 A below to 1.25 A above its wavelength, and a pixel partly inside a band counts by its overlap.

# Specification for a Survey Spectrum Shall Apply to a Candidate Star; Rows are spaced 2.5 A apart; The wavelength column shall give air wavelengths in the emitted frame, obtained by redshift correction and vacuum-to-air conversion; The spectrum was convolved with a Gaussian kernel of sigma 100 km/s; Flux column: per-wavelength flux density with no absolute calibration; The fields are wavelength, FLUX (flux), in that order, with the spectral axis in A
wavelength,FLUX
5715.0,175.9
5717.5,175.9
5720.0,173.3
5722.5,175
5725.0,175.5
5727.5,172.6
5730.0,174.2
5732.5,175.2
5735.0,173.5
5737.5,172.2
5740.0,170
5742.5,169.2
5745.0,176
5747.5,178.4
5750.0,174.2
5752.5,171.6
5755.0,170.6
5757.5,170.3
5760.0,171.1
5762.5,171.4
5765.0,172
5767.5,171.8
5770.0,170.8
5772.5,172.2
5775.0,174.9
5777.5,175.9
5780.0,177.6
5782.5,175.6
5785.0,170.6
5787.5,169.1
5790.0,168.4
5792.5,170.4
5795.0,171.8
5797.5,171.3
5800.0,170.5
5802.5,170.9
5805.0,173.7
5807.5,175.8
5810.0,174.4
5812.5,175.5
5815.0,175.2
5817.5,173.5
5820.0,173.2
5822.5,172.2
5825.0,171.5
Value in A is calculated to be 5807.5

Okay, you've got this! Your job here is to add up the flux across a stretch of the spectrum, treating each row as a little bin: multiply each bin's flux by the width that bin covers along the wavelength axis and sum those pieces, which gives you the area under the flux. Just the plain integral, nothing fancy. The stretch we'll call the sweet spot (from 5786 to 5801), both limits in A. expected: 2554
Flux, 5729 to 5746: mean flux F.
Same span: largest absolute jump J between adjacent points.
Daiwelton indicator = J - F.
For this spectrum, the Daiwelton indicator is -166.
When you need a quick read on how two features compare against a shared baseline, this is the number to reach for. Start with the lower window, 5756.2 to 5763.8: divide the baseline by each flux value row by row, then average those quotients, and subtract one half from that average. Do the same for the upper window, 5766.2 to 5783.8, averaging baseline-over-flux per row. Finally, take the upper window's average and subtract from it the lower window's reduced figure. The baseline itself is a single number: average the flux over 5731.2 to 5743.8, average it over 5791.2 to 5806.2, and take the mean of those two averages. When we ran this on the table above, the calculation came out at 0.482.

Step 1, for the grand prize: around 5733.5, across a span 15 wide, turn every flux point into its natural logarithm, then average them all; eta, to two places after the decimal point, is 5.15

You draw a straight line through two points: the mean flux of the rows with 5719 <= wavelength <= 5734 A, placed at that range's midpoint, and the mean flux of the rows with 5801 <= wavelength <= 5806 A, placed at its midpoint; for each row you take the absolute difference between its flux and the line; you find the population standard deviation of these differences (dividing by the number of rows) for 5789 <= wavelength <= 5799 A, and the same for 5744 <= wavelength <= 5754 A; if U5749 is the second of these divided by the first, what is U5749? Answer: 1.09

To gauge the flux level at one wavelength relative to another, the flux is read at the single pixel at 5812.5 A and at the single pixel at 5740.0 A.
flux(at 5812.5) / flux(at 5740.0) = 1.03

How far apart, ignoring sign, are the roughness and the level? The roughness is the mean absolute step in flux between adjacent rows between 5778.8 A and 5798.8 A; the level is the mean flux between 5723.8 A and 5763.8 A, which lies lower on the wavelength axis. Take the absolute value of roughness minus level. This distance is 171.0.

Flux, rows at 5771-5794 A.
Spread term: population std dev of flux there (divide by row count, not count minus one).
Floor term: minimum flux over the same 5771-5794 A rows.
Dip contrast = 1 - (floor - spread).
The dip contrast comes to -164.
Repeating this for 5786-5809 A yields -165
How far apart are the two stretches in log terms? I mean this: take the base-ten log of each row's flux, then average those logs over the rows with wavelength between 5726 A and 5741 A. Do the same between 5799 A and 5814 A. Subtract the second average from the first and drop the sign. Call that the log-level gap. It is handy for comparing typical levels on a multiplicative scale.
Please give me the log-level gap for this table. 0.001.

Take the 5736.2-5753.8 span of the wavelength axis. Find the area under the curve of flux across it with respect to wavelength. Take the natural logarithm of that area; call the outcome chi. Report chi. 8.02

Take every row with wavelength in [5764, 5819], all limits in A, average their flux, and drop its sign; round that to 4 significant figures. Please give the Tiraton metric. 172.8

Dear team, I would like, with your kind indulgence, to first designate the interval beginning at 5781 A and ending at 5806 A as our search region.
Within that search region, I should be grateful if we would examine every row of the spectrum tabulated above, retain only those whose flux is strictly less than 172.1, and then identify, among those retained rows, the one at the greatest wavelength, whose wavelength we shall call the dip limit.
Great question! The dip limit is 5802.5 A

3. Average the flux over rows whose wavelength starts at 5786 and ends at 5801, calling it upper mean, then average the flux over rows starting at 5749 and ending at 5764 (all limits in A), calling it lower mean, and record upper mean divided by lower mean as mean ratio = 0.993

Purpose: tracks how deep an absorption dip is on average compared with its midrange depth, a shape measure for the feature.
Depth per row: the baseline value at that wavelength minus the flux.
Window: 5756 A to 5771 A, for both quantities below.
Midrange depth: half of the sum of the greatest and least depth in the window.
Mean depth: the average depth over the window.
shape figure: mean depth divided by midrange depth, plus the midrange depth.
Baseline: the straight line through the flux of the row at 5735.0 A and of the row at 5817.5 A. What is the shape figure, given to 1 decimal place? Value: 3.3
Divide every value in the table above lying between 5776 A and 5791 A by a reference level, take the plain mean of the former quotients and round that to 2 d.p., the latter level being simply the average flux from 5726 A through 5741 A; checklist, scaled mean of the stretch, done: 1.00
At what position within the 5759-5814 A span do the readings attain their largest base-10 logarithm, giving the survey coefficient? 5780.0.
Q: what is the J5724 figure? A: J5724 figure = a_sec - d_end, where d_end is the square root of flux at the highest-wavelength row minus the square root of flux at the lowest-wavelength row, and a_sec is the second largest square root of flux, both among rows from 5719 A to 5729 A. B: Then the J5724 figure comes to 13.3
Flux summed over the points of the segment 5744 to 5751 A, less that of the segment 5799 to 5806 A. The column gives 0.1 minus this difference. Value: -13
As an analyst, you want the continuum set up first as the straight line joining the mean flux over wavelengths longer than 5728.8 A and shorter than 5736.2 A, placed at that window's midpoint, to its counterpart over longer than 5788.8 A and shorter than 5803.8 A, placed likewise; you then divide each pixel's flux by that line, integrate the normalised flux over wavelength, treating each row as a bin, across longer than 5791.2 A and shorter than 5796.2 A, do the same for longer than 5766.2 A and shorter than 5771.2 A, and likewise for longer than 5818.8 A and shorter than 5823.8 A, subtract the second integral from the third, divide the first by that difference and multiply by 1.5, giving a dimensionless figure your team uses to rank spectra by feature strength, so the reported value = 57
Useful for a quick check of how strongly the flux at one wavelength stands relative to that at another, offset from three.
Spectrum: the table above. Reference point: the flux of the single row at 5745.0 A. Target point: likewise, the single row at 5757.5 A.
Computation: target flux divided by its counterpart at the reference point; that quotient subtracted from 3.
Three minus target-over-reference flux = 2.03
